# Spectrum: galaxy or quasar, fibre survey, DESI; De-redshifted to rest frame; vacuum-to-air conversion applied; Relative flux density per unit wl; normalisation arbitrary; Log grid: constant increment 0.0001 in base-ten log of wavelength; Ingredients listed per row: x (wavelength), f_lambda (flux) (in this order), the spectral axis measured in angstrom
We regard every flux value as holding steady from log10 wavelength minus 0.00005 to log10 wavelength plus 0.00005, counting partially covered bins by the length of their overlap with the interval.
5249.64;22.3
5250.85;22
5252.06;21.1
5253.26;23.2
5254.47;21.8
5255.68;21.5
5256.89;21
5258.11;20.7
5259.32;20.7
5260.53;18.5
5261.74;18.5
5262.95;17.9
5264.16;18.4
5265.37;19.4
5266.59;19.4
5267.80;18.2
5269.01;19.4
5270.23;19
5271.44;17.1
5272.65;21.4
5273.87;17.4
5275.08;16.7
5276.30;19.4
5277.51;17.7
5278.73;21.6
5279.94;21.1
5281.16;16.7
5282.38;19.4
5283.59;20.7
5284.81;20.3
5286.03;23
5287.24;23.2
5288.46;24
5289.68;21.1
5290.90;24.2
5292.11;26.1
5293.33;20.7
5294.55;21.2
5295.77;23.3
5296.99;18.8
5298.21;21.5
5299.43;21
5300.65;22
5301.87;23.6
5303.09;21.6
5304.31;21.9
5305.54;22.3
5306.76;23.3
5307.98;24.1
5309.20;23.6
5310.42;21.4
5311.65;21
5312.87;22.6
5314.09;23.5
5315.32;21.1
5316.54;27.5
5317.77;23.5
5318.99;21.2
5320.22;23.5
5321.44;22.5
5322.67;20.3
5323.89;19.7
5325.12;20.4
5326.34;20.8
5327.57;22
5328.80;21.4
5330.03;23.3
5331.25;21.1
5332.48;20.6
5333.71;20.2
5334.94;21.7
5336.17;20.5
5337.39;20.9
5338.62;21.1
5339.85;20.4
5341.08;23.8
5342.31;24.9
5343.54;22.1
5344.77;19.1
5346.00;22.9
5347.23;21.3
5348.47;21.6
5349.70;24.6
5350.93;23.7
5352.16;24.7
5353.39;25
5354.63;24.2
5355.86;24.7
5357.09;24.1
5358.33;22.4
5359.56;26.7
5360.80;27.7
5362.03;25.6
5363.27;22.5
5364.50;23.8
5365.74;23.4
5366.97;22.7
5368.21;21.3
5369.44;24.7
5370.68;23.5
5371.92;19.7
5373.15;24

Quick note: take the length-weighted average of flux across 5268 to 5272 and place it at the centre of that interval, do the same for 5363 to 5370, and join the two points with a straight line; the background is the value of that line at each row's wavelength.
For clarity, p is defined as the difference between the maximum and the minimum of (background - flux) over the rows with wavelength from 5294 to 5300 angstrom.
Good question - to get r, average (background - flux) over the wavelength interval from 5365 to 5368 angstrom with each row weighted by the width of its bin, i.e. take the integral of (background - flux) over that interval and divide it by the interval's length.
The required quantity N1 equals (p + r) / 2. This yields 2.4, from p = 4.6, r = 0.3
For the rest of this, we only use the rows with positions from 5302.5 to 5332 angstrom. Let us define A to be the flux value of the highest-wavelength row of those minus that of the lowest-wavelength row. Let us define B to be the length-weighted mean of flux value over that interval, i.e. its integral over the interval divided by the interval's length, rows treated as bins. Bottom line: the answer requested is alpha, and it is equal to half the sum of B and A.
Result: 10.9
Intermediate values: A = -0.5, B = 22.2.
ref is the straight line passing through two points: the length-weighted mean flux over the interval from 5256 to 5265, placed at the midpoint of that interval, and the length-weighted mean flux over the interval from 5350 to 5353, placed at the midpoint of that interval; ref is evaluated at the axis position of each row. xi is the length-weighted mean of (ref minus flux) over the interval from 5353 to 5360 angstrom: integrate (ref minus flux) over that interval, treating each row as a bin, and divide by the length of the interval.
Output 0.2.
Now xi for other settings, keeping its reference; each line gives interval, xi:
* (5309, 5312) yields 0.3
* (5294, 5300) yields 0.3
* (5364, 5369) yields 2.3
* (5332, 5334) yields 2.9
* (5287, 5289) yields -2.7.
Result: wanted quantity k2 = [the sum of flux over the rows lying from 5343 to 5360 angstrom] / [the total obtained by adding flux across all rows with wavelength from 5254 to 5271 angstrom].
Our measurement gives 1.19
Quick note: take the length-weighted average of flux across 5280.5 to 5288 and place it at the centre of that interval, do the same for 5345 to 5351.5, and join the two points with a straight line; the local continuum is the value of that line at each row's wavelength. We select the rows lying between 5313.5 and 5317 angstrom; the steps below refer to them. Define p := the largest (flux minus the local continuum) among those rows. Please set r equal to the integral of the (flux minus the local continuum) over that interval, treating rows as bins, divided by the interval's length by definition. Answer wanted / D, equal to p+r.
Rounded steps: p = 5.9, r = 2.3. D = 8.2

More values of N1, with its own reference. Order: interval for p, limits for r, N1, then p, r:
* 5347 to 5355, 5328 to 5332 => 1.4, 3.4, -0.5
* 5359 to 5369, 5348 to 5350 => 3.0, 6.8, -0.7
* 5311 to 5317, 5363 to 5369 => 3.3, 6.3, 0.3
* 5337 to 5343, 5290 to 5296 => 0.5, 4.4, -3.4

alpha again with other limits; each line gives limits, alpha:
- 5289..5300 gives 11.0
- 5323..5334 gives 10.8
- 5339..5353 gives 13.5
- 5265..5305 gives 11.6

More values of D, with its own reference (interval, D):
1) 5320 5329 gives 1.2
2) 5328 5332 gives 1.1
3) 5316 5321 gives 8.0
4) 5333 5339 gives -1.8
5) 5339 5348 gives 2.1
